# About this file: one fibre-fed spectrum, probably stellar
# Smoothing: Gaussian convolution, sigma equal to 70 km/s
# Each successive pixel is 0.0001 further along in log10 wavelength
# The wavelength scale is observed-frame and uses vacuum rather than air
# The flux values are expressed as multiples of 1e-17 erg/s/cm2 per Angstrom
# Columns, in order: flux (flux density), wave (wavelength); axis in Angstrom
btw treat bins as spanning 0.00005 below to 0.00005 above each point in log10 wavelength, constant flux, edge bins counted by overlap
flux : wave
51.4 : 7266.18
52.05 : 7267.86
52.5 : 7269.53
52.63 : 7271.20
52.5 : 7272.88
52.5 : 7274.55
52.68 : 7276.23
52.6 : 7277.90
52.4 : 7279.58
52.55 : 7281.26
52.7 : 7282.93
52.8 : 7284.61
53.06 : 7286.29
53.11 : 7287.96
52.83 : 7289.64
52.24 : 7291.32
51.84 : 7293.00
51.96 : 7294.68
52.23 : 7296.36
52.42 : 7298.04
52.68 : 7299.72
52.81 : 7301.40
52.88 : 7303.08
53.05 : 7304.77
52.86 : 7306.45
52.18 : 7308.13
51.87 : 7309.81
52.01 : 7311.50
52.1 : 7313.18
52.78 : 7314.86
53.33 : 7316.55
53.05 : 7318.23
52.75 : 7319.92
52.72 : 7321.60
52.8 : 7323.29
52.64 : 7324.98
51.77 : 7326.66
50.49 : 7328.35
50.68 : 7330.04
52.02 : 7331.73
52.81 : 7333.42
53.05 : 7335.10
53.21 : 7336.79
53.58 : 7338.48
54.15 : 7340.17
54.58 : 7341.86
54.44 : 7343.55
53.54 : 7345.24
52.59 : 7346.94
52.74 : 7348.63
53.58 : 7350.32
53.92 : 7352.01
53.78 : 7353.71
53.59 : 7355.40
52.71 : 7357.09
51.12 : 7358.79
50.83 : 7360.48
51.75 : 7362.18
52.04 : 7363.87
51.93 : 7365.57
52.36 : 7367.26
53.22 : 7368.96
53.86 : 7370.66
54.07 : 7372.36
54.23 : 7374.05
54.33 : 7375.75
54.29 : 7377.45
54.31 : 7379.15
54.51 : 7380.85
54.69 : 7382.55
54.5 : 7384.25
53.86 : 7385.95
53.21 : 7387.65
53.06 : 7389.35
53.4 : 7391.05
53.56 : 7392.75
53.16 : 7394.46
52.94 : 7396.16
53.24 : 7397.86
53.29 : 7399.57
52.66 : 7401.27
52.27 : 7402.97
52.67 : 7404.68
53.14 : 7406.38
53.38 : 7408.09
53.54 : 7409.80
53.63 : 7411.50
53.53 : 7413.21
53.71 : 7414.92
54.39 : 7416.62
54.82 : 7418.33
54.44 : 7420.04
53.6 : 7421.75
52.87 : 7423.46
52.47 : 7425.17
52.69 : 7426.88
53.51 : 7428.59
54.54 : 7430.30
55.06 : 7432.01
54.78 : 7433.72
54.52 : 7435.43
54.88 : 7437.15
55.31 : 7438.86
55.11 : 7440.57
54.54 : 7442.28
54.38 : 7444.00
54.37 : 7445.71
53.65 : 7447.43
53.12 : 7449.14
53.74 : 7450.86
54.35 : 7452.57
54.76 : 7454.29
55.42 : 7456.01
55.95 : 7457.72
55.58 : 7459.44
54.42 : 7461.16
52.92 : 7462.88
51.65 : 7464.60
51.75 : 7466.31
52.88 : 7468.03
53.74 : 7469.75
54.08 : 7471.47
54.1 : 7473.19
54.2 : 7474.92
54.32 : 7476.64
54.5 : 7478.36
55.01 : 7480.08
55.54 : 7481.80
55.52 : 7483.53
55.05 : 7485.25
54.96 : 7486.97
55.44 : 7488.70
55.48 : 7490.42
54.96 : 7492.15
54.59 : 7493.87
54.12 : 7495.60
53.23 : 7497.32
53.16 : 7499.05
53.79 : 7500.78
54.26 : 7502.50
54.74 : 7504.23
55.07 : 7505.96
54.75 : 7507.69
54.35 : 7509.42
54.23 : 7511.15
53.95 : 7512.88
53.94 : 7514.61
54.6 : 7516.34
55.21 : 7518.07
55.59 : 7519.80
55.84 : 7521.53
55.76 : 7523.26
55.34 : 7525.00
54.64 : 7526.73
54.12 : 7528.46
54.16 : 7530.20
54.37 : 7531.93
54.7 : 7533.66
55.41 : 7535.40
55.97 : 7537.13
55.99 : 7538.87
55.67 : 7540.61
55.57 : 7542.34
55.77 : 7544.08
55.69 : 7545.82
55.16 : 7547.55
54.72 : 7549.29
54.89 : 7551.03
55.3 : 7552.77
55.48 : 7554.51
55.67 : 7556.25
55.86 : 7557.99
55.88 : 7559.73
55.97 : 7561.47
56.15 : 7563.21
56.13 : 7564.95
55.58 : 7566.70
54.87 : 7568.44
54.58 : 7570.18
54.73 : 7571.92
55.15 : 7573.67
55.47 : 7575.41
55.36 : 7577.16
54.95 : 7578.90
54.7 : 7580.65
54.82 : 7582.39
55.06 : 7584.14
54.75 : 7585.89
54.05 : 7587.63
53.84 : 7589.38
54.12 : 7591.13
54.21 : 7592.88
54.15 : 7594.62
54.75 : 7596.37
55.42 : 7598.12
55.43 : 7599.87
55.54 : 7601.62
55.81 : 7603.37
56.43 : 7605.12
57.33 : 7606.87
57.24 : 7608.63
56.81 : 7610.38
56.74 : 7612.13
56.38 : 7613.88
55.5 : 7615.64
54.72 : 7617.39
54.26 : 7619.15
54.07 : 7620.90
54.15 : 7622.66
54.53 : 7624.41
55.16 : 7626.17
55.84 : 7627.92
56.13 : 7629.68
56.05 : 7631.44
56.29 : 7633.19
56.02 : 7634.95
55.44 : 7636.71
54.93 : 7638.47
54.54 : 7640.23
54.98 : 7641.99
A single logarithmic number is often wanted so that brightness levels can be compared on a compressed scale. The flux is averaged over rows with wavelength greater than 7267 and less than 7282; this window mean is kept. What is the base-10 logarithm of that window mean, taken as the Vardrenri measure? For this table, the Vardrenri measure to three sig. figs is 1.72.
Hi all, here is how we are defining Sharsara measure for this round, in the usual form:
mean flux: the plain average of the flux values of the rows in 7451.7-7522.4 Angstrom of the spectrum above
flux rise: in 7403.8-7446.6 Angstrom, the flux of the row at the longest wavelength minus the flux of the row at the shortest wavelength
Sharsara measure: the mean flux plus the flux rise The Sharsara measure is 56.1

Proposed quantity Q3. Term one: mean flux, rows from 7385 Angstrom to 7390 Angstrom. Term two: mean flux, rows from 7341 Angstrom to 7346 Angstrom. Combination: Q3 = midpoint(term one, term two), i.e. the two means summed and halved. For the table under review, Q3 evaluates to 53.8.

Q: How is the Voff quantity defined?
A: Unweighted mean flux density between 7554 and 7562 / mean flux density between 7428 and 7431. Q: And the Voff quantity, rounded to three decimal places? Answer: 1.032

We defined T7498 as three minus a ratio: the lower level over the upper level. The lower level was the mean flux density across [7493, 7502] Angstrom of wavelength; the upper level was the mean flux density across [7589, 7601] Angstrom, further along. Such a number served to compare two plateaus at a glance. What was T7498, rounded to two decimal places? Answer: 2.01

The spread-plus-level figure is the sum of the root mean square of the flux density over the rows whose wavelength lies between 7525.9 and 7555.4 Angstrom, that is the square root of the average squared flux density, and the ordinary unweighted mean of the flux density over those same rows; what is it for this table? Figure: 110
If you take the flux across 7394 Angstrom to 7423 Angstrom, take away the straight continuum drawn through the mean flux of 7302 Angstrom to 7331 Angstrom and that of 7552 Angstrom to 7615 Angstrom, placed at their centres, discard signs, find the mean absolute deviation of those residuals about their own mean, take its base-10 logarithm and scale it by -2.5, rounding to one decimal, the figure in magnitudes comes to 1.1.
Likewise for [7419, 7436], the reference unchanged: 1.3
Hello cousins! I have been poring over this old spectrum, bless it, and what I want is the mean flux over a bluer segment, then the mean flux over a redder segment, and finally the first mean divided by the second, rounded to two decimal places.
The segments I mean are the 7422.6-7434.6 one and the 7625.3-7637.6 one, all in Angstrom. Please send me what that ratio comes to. 0.96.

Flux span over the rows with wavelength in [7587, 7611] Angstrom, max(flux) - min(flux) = 3.5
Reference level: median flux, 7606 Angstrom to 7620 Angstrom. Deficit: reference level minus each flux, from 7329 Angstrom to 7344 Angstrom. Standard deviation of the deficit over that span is 1.2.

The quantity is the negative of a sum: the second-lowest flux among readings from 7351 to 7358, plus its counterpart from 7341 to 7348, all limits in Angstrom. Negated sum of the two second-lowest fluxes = -107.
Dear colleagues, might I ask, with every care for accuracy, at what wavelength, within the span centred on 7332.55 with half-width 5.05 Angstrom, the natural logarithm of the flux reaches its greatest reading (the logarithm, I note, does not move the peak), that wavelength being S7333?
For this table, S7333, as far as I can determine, 7336.79 Angstrom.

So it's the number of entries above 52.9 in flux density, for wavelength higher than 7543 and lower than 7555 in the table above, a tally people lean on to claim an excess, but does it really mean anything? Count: 7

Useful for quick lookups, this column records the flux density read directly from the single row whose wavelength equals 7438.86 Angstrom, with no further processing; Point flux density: 55.31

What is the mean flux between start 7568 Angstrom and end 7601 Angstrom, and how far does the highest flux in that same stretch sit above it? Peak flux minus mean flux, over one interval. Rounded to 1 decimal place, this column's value 0.7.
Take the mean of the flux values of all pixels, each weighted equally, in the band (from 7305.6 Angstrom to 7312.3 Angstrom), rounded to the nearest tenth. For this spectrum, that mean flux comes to 52.2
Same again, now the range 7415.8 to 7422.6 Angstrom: 54.3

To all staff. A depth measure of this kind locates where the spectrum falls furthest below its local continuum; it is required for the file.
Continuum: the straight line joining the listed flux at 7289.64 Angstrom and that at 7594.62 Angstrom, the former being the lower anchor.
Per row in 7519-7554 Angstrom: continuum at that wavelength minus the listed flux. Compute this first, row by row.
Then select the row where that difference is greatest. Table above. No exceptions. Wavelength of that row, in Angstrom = 7528.46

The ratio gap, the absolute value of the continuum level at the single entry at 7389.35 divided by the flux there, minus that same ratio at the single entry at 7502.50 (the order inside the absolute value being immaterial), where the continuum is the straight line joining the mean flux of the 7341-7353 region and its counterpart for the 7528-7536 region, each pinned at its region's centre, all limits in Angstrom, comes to 0.012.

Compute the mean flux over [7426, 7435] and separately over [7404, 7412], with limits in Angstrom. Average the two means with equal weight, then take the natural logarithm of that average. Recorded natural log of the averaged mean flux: 3.98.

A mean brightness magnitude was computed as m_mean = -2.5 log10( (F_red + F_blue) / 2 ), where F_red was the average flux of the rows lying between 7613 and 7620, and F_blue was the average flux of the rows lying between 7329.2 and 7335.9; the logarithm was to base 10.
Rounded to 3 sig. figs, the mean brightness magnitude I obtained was -4.32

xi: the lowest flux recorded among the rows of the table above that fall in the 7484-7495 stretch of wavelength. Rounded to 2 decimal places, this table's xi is 54.59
